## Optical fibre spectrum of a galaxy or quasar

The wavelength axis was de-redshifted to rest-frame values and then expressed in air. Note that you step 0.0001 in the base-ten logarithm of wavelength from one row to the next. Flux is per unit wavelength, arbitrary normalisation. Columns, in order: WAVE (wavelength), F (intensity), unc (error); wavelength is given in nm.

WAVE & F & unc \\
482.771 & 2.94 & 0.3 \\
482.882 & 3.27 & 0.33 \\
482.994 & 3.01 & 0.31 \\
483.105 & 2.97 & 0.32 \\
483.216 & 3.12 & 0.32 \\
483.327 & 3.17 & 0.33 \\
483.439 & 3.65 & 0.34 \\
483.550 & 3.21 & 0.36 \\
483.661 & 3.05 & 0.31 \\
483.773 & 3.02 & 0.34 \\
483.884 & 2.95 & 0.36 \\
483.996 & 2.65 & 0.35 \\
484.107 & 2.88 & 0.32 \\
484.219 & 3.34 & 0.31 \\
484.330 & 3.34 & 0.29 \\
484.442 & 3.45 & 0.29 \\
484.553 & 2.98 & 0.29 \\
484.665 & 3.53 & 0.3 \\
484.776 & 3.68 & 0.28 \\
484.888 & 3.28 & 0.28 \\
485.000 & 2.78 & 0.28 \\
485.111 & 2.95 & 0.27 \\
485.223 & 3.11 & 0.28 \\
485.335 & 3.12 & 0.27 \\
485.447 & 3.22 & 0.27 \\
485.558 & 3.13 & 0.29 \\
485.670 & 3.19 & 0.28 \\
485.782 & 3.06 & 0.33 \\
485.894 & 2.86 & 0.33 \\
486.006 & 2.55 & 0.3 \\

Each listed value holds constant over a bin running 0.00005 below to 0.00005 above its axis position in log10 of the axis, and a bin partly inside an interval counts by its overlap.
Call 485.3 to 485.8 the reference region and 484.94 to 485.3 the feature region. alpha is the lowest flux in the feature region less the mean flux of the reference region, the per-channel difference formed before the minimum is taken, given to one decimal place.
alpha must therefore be -0.4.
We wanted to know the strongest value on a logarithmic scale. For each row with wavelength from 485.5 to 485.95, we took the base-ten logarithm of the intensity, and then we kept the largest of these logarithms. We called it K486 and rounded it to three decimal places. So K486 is 0.504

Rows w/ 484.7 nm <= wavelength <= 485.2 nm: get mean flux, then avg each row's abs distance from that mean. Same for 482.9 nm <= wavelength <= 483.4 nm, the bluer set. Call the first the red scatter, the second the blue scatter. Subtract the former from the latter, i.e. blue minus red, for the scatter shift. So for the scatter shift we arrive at -0.23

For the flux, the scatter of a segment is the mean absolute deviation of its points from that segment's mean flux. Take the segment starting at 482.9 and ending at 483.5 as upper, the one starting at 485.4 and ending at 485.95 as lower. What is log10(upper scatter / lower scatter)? 0.25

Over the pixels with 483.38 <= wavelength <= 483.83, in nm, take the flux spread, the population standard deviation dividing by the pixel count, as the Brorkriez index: 0.25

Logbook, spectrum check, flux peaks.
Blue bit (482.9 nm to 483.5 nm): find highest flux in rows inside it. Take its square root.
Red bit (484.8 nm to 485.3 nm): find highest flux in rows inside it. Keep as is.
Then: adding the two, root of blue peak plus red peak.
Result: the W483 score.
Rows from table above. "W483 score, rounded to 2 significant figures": 5.2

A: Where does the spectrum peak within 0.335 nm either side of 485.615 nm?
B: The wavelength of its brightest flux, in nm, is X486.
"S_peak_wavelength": 485.447 nm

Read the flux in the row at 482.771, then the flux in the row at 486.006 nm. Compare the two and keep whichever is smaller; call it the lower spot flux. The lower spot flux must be 2.55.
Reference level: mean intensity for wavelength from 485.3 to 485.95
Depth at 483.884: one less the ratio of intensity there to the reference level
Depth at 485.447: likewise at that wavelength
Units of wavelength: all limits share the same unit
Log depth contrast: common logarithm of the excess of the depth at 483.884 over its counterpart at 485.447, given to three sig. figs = -1.06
